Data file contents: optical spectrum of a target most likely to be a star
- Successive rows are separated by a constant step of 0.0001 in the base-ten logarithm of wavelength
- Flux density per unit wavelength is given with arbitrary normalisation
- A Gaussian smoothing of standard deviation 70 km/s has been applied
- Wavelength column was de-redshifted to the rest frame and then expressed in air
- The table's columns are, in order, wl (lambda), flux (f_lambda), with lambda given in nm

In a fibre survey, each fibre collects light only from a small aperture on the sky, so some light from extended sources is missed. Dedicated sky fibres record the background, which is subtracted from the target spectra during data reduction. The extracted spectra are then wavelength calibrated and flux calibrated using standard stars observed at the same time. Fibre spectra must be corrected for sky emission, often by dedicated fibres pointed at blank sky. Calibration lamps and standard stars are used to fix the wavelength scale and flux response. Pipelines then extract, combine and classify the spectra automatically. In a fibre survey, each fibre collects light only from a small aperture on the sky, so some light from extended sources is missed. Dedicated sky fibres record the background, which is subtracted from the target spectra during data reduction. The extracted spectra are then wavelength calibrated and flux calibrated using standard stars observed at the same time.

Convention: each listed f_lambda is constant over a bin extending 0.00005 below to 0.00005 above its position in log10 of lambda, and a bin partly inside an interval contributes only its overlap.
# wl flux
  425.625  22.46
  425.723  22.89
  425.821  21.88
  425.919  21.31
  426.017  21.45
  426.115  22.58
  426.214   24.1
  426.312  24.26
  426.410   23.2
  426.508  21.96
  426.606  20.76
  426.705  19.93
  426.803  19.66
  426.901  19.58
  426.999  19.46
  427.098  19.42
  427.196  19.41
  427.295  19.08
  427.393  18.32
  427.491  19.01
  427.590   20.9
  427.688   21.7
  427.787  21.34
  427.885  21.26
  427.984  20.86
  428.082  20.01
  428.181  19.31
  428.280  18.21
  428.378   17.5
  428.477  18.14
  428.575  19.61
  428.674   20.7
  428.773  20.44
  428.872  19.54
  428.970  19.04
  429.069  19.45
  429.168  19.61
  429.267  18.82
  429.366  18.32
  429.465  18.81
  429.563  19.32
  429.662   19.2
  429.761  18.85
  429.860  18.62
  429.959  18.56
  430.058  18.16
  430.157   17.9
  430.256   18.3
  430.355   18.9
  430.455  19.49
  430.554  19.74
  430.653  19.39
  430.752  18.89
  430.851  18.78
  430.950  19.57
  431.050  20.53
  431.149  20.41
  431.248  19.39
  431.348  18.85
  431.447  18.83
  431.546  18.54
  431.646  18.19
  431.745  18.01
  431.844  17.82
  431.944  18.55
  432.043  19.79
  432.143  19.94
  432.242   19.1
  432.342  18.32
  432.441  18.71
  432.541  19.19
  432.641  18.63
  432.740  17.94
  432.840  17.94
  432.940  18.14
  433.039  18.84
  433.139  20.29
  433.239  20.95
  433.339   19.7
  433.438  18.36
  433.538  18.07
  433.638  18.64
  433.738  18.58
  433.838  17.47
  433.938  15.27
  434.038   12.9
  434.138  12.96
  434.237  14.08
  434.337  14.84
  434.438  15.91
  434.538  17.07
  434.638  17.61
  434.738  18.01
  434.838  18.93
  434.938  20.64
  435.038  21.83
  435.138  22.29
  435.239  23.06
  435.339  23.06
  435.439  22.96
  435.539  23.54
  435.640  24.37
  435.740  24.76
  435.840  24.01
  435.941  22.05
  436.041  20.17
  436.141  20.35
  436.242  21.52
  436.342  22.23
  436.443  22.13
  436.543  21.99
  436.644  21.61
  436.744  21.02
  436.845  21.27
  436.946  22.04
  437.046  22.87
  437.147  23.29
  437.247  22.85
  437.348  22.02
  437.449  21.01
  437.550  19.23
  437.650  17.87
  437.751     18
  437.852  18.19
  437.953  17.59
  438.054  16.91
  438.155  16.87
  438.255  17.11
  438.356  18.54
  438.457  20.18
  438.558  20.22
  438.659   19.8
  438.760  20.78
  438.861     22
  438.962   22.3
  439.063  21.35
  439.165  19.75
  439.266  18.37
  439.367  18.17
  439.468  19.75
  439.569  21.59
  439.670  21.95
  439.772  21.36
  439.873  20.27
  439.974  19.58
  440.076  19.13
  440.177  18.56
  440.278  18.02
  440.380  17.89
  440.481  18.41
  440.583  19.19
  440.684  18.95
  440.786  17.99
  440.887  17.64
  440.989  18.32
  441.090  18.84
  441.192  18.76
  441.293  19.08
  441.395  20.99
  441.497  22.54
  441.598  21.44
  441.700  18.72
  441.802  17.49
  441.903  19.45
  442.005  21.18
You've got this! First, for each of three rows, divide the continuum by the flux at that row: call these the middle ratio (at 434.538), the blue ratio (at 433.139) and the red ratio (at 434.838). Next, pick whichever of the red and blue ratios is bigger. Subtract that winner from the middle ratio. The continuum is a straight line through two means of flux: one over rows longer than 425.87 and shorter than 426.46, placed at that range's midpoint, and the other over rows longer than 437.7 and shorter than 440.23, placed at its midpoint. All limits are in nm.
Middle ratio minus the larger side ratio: 0.12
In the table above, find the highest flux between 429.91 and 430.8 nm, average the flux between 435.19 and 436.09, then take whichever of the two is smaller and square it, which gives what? 390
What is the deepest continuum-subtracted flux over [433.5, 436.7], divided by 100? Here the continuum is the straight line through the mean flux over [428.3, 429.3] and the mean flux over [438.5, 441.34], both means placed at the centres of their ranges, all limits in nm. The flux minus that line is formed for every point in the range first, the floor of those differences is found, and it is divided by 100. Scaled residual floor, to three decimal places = -0.065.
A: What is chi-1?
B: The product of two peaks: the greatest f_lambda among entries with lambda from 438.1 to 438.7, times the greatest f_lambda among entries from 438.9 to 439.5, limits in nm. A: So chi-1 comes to 450.9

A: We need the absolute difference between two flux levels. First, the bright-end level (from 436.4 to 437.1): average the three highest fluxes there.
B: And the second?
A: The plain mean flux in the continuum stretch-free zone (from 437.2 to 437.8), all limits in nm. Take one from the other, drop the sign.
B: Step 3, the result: 2.2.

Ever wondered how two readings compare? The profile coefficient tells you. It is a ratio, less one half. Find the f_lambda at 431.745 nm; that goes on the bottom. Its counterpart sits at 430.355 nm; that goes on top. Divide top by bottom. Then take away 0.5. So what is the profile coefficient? 0.549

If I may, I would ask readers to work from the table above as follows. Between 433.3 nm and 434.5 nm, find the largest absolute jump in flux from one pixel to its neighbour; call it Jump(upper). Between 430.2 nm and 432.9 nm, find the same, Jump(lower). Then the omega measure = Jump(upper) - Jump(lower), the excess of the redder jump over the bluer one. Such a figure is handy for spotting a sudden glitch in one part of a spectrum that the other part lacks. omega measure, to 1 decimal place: 1.1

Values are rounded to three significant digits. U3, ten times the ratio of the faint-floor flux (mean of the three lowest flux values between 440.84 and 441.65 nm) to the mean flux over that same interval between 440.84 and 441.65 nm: 9.26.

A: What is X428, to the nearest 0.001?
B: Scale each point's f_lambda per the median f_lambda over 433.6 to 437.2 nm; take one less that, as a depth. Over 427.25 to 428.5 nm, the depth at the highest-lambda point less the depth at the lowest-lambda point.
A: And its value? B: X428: 0.044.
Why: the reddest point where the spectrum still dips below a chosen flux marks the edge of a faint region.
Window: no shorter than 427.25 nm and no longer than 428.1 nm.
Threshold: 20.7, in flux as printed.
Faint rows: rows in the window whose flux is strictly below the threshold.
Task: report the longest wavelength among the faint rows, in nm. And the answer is 428.082 nm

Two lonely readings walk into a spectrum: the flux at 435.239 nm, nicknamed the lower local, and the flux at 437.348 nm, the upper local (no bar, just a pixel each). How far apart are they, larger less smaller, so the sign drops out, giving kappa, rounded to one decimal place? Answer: 1.0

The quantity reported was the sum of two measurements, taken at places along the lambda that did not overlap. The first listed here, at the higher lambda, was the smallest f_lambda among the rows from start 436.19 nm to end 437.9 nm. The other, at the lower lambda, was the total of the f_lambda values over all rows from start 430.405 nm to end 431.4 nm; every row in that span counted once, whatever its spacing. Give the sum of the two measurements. 213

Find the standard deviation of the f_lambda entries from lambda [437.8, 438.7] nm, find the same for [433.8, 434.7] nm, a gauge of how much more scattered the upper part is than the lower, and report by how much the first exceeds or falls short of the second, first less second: -0.4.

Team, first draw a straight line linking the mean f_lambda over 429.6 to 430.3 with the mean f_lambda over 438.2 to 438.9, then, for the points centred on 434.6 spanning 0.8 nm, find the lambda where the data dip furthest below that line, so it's 434.237 nm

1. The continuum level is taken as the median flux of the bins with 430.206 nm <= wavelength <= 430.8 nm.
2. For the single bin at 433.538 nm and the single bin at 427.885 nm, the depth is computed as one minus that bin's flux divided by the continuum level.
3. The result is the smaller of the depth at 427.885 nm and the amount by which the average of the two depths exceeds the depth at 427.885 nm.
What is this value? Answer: -0.11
